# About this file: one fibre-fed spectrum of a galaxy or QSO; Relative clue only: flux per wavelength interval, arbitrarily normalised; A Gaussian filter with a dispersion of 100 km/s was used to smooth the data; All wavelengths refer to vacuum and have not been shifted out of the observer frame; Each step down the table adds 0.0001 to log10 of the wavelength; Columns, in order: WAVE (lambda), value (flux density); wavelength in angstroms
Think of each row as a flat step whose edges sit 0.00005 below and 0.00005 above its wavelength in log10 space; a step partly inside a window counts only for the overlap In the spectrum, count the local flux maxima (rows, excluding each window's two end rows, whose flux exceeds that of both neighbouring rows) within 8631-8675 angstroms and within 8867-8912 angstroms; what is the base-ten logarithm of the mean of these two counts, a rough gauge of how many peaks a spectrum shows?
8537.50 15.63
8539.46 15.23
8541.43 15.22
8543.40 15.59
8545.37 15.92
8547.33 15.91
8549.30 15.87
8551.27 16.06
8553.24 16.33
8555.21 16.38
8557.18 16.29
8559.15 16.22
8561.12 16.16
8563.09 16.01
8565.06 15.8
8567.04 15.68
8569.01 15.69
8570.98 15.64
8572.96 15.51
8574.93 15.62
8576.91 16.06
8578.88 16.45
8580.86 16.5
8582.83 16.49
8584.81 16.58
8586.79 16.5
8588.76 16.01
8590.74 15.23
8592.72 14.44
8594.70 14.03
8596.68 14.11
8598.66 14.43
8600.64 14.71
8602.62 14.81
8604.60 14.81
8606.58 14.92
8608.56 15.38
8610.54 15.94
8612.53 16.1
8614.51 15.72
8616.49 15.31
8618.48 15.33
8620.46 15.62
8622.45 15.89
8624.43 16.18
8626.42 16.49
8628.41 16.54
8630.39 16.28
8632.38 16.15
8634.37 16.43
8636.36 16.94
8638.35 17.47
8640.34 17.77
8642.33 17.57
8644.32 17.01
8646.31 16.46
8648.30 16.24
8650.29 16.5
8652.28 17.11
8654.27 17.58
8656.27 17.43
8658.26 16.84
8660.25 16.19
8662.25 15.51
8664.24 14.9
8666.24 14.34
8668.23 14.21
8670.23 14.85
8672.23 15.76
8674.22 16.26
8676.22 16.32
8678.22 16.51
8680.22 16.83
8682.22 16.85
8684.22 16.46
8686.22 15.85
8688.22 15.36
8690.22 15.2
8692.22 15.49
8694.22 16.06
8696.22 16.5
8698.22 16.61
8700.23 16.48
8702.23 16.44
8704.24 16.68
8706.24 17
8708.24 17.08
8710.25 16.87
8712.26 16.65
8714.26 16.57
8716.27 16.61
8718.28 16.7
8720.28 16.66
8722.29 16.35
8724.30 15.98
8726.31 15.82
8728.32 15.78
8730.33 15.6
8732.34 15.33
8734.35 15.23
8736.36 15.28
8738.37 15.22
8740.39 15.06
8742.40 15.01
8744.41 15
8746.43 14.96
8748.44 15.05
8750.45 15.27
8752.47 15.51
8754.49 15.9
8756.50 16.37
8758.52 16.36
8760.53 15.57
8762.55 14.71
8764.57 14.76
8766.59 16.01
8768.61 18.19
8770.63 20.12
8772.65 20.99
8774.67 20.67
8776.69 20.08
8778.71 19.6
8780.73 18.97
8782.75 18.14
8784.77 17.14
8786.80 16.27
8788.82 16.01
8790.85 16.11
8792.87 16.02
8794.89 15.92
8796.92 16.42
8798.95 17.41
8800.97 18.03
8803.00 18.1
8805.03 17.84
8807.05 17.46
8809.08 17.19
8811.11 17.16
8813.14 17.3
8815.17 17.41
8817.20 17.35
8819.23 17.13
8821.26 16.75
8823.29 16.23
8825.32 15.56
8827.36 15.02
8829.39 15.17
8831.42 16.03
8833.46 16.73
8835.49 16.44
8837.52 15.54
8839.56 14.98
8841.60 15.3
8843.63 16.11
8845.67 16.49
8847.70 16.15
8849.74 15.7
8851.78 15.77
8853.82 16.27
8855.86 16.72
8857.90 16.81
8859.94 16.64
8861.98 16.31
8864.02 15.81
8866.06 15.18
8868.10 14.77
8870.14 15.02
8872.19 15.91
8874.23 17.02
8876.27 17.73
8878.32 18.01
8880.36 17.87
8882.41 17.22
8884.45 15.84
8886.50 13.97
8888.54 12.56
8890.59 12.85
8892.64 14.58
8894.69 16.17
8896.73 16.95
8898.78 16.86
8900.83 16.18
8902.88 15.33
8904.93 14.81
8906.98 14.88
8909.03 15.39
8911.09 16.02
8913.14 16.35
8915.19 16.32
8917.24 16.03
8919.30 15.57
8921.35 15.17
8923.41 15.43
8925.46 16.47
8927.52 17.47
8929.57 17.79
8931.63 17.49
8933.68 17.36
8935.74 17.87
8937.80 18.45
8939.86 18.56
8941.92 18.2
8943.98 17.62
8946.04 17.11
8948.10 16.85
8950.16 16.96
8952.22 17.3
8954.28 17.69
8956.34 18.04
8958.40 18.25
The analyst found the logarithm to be 0.30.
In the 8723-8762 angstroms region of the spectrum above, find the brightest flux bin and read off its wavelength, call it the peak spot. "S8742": 8756.50 angstroms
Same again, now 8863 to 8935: 8878.32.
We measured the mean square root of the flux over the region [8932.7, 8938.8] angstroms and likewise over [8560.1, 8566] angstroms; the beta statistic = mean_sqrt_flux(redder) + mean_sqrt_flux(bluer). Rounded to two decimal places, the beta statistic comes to 8.23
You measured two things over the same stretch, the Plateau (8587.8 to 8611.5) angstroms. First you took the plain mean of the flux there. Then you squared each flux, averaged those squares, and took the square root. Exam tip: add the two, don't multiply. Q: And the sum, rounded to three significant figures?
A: 29.8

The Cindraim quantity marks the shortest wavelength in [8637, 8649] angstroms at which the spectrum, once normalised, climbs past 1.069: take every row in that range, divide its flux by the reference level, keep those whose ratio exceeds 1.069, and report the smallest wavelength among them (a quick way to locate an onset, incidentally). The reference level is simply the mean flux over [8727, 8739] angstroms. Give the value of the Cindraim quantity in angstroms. 8638.35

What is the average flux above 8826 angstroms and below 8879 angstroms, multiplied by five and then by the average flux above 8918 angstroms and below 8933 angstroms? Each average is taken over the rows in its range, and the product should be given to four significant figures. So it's 1324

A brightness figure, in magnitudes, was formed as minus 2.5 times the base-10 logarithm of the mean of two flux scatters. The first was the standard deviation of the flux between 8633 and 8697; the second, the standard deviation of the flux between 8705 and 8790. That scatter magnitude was -0.3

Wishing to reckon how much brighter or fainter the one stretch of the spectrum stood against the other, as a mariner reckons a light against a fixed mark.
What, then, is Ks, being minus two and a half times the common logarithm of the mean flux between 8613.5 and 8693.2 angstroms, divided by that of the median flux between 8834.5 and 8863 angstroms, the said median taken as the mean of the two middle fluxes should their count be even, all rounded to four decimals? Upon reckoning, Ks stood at 0.0011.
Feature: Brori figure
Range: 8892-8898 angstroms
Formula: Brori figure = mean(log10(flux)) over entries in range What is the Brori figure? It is 1.20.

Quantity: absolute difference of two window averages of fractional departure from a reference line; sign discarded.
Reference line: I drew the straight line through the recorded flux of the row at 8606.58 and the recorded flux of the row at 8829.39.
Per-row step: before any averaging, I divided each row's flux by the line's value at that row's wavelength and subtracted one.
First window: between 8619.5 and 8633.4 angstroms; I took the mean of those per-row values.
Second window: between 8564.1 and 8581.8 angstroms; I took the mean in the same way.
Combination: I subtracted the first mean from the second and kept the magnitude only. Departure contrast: 0.015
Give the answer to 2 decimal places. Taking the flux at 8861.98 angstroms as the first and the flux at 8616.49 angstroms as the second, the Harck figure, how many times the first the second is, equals 0.94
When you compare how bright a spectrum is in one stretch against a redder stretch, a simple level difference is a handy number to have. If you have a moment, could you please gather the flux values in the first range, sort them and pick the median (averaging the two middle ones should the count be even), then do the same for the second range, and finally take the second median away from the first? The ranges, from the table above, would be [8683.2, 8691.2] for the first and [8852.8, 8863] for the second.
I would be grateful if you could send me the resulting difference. -1.0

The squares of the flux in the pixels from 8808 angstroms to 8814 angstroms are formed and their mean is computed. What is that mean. 296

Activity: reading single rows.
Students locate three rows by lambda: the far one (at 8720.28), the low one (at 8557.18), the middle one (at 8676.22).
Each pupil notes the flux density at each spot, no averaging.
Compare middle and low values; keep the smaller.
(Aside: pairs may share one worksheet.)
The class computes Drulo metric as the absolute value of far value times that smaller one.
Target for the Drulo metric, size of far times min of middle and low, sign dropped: 271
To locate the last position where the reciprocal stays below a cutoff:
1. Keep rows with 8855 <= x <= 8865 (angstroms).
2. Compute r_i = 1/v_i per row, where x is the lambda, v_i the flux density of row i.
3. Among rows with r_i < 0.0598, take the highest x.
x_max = 8857.90 angstroms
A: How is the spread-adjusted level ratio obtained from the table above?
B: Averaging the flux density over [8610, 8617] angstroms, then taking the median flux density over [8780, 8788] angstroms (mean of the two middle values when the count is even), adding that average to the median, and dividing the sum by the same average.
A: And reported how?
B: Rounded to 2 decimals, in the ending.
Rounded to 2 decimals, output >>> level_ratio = 2.12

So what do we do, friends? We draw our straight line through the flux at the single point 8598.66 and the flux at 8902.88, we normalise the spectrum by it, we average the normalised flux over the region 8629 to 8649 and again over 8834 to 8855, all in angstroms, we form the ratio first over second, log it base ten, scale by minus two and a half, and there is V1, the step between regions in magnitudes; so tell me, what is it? -0.11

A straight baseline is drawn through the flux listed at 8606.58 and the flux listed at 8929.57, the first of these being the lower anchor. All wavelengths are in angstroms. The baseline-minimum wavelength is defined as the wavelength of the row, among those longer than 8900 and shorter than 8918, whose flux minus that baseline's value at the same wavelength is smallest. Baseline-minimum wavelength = 8904.93 angstroms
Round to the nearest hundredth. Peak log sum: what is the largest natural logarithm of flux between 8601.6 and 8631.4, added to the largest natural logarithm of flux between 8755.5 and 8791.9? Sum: 5.85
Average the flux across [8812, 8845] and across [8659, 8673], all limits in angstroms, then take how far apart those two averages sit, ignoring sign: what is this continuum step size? 1.1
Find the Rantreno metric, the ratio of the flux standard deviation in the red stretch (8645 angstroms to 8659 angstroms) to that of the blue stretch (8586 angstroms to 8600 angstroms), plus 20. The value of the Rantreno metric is 20.5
